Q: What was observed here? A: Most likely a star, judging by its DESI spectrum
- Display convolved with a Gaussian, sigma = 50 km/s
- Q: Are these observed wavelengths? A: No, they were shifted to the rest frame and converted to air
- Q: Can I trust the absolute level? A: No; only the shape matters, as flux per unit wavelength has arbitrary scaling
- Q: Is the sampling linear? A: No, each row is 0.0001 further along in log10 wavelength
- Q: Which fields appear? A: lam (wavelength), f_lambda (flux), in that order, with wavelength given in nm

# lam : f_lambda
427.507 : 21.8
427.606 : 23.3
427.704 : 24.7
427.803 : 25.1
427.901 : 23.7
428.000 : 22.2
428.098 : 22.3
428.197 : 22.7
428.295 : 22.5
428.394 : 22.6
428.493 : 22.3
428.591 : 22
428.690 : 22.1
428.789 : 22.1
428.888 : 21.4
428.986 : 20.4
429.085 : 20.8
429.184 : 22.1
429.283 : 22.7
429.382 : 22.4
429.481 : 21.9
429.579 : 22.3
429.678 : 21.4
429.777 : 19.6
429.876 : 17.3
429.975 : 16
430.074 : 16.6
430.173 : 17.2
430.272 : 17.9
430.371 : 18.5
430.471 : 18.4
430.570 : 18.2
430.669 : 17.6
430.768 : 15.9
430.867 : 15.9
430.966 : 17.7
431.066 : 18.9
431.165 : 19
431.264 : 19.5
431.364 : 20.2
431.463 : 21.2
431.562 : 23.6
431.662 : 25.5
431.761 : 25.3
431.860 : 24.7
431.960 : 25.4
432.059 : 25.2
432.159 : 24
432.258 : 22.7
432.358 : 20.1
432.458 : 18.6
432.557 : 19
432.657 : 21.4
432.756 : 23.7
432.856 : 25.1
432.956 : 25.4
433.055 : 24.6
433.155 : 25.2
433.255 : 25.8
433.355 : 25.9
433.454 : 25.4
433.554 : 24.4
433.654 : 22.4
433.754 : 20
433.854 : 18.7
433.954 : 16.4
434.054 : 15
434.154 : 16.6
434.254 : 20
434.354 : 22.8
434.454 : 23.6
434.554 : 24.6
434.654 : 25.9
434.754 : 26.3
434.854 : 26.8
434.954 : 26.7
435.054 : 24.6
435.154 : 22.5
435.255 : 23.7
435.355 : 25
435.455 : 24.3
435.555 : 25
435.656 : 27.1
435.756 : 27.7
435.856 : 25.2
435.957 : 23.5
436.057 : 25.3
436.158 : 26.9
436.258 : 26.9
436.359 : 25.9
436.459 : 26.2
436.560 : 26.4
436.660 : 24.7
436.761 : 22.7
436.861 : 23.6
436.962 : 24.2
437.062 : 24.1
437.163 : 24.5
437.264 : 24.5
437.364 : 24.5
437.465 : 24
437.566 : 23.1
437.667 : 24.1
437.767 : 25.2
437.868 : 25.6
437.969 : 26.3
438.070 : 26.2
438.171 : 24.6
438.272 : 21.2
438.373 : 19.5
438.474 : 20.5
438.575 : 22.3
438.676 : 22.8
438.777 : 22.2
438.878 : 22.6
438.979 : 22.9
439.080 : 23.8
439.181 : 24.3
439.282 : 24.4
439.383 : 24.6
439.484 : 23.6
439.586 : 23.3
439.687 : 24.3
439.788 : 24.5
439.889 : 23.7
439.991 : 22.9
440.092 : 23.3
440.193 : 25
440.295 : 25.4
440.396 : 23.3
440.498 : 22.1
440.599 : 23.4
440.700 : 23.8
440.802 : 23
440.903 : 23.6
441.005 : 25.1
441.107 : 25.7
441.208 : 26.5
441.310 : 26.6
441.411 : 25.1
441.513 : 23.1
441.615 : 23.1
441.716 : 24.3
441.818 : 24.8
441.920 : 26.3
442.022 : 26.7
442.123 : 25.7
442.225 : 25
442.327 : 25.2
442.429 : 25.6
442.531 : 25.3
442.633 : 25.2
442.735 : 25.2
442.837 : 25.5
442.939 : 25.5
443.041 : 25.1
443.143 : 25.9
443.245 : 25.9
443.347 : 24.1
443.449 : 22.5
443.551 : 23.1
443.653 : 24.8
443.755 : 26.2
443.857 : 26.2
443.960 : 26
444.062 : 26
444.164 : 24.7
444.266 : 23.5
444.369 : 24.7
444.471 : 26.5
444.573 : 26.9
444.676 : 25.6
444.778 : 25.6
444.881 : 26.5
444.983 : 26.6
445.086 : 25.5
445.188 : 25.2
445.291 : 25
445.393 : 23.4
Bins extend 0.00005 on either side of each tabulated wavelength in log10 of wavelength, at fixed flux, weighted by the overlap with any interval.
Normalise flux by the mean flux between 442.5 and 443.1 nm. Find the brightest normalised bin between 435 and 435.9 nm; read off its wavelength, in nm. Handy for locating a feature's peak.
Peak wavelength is 435.756 nm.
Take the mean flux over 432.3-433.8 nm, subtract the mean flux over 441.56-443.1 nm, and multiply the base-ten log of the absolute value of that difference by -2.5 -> -0.8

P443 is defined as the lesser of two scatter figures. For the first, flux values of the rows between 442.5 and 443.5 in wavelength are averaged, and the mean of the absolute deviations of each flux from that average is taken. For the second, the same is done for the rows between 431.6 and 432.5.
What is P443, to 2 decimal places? 0.69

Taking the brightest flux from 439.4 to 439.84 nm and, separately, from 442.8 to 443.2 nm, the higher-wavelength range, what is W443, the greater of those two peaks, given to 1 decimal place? 25.9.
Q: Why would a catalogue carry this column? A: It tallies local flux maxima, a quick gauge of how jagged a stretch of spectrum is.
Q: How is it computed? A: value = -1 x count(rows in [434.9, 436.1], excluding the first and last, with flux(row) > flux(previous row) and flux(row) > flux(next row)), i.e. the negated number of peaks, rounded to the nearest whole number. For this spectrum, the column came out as -2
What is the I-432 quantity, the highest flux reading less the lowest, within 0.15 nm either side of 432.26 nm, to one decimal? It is 3.9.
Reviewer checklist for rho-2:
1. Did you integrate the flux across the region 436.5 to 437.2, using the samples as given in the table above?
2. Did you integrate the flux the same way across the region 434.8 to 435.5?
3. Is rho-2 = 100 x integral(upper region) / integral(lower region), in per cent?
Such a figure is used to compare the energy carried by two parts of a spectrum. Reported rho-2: 98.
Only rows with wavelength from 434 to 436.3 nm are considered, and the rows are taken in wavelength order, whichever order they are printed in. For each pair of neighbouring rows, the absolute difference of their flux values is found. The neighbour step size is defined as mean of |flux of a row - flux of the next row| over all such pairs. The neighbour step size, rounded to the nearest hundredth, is 1.38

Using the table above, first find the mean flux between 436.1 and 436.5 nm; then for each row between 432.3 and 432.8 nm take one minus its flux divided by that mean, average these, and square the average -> 0.050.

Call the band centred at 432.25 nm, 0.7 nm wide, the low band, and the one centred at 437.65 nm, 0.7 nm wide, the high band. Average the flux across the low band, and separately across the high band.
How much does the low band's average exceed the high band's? -2.5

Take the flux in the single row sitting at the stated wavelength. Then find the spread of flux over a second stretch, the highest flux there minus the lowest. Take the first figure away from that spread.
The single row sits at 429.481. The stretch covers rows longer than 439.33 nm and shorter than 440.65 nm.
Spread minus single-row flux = -19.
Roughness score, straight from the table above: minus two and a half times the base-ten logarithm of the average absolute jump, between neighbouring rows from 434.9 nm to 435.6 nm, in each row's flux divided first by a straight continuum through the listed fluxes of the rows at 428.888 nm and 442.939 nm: 3.09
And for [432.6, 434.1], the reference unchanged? 3.18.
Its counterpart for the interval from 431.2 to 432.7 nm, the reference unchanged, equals 3.15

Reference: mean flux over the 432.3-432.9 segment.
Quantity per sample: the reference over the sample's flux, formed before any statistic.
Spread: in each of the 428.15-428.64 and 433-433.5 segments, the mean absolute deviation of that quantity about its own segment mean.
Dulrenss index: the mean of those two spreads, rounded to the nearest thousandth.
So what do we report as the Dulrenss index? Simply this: 0.011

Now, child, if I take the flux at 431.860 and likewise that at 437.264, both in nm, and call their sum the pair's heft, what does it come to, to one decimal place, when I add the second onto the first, 49.2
